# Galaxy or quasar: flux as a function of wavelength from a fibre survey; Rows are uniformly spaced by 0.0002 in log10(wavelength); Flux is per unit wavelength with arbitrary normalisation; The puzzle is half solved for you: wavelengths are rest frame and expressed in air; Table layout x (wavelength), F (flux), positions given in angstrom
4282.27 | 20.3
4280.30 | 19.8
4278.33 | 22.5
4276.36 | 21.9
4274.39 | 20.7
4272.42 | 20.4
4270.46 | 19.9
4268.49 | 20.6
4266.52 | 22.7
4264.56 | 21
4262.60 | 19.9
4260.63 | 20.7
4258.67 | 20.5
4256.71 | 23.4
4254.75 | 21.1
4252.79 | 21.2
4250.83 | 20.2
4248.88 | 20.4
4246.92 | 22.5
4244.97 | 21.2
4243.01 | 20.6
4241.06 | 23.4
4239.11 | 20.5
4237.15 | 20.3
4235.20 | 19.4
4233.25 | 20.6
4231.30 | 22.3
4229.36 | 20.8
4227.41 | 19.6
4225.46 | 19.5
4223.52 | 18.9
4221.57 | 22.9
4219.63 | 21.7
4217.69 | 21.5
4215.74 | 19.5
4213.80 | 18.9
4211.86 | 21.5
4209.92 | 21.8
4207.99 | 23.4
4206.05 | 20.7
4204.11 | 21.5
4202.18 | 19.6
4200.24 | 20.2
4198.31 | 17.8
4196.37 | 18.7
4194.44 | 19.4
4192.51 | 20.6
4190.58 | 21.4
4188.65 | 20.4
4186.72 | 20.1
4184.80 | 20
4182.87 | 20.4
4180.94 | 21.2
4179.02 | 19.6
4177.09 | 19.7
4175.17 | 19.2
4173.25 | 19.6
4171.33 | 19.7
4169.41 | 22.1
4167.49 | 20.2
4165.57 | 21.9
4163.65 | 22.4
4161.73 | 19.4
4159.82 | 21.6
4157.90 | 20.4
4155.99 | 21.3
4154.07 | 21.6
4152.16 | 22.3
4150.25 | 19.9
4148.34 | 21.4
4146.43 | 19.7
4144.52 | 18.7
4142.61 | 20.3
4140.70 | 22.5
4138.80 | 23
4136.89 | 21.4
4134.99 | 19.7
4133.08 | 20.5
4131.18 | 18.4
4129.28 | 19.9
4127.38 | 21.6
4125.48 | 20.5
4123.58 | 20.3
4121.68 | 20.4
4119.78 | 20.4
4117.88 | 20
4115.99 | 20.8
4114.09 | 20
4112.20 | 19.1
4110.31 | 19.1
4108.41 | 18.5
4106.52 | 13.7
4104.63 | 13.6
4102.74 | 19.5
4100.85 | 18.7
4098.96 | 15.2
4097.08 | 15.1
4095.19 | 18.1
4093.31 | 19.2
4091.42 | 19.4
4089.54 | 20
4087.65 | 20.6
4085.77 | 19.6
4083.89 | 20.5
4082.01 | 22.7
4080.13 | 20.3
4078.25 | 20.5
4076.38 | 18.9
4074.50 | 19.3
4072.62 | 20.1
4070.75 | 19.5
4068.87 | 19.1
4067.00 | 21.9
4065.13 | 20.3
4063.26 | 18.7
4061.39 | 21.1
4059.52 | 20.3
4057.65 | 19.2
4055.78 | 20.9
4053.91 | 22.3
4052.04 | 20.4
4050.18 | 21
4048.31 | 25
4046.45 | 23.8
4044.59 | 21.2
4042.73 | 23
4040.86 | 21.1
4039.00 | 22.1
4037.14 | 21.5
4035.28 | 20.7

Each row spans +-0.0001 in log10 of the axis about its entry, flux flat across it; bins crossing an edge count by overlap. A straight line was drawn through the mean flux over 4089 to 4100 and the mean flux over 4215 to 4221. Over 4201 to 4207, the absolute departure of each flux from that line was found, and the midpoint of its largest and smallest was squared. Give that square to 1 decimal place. 0.3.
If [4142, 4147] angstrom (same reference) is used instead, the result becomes 0.7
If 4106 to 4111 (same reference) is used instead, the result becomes 5.6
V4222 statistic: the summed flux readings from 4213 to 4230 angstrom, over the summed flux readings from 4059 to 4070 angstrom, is 1.5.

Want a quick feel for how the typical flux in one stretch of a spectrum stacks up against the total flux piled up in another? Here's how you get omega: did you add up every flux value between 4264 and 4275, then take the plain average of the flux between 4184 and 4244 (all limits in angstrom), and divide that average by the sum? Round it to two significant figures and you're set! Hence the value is 0.16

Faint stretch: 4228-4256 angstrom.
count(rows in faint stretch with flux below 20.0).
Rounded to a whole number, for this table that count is 1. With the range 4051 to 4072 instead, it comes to 4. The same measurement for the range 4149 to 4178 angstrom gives 6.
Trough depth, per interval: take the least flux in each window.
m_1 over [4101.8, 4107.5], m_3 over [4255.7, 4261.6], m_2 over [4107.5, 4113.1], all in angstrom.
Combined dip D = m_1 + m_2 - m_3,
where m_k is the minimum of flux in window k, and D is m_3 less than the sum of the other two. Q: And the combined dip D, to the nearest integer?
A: 12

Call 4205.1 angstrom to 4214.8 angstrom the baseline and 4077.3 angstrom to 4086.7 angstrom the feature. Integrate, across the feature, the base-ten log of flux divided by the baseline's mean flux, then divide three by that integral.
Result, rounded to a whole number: -27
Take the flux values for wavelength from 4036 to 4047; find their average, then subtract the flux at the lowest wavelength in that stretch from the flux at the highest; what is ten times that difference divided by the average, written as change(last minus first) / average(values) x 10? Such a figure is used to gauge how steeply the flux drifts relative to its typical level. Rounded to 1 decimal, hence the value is 1.0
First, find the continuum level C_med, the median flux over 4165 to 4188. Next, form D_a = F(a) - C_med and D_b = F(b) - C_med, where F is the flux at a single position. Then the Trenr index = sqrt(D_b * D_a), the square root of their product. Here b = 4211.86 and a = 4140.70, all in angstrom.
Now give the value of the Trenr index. 1.9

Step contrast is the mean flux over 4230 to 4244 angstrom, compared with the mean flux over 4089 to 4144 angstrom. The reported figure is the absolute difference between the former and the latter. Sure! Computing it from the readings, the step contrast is 1.7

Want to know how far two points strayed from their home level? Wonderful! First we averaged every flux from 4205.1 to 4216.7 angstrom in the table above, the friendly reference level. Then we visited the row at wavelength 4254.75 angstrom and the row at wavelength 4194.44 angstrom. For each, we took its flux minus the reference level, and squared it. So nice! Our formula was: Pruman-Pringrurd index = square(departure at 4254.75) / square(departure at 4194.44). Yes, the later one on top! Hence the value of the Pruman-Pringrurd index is 0.01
